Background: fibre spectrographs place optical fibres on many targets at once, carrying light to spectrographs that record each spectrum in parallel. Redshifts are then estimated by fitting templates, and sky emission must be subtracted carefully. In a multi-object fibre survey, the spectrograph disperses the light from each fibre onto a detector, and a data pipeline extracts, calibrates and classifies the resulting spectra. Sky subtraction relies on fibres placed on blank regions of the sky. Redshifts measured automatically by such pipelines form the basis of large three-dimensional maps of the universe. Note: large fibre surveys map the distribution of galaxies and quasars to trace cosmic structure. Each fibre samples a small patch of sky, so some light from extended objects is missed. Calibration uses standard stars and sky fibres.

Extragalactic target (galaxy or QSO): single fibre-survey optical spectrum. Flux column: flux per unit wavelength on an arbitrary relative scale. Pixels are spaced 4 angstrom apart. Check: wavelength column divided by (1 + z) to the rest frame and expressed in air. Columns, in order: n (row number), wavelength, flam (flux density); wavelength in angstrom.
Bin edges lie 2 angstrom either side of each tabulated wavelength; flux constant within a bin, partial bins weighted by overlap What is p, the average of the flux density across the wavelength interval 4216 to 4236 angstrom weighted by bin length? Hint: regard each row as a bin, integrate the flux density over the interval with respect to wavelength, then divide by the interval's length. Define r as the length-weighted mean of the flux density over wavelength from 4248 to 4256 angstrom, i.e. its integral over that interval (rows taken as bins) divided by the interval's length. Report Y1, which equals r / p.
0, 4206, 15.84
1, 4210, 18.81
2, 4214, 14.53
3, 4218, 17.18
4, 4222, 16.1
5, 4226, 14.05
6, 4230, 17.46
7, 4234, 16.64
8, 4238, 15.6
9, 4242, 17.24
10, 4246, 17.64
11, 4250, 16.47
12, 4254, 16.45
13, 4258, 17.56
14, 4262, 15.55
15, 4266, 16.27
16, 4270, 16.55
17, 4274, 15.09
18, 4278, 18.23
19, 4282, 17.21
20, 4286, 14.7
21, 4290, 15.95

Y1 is 1.01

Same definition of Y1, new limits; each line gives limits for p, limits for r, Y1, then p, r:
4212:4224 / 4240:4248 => 1.09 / 15.9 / 17.4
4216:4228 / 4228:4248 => 1.07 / 15.8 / 16.9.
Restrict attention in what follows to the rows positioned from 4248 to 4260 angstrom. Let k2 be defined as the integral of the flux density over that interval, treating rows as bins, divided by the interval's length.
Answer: 16.8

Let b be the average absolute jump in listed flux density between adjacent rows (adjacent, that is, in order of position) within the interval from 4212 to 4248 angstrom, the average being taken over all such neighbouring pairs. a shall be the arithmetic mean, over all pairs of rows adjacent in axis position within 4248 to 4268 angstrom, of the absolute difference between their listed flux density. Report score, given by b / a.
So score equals 1.7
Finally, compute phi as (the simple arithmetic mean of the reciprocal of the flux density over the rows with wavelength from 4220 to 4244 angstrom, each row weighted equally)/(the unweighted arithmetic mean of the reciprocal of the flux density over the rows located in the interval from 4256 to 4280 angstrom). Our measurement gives 1.02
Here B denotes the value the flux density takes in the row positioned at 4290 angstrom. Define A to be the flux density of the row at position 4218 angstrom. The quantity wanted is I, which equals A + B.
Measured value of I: 33.1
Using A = 17.18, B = 15.95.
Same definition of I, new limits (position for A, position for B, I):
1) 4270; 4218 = 33.7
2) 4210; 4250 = 35.3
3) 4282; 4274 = 32.3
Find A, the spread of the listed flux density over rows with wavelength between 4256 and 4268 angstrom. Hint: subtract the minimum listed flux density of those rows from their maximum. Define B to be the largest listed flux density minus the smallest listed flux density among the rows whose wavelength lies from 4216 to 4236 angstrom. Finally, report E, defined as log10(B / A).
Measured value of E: 0.23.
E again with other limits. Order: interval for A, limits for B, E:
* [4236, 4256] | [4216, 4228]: 0.19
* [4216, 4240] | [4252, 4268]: -0.23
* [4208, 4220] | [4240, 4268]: -0.31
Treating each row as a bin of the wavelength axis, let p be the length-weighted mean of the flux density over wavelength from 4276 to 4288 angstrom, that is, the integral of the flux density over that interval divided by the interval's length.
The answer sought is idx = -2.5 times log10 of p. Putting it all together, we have -3.06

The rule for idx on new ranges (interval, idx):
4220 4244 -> -3.02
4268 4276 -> -3.00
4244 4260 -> -3.08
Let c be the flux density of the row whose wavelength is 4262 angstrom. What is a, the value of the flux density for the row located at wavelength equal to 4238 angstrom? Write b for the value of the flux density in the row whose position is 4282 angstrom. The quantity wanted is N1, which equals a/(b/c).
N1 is 14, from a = 15.6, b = 17.21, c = 15.55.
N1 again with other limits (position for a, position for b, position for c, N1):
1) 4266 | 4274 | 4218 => 19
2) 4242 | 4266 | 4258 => 19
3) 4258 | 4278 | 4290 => 15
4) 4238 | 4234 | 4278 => 17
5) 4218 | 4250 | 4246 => 18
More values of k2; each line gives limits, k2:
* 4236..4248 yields 16.8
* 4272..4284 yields 16.8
